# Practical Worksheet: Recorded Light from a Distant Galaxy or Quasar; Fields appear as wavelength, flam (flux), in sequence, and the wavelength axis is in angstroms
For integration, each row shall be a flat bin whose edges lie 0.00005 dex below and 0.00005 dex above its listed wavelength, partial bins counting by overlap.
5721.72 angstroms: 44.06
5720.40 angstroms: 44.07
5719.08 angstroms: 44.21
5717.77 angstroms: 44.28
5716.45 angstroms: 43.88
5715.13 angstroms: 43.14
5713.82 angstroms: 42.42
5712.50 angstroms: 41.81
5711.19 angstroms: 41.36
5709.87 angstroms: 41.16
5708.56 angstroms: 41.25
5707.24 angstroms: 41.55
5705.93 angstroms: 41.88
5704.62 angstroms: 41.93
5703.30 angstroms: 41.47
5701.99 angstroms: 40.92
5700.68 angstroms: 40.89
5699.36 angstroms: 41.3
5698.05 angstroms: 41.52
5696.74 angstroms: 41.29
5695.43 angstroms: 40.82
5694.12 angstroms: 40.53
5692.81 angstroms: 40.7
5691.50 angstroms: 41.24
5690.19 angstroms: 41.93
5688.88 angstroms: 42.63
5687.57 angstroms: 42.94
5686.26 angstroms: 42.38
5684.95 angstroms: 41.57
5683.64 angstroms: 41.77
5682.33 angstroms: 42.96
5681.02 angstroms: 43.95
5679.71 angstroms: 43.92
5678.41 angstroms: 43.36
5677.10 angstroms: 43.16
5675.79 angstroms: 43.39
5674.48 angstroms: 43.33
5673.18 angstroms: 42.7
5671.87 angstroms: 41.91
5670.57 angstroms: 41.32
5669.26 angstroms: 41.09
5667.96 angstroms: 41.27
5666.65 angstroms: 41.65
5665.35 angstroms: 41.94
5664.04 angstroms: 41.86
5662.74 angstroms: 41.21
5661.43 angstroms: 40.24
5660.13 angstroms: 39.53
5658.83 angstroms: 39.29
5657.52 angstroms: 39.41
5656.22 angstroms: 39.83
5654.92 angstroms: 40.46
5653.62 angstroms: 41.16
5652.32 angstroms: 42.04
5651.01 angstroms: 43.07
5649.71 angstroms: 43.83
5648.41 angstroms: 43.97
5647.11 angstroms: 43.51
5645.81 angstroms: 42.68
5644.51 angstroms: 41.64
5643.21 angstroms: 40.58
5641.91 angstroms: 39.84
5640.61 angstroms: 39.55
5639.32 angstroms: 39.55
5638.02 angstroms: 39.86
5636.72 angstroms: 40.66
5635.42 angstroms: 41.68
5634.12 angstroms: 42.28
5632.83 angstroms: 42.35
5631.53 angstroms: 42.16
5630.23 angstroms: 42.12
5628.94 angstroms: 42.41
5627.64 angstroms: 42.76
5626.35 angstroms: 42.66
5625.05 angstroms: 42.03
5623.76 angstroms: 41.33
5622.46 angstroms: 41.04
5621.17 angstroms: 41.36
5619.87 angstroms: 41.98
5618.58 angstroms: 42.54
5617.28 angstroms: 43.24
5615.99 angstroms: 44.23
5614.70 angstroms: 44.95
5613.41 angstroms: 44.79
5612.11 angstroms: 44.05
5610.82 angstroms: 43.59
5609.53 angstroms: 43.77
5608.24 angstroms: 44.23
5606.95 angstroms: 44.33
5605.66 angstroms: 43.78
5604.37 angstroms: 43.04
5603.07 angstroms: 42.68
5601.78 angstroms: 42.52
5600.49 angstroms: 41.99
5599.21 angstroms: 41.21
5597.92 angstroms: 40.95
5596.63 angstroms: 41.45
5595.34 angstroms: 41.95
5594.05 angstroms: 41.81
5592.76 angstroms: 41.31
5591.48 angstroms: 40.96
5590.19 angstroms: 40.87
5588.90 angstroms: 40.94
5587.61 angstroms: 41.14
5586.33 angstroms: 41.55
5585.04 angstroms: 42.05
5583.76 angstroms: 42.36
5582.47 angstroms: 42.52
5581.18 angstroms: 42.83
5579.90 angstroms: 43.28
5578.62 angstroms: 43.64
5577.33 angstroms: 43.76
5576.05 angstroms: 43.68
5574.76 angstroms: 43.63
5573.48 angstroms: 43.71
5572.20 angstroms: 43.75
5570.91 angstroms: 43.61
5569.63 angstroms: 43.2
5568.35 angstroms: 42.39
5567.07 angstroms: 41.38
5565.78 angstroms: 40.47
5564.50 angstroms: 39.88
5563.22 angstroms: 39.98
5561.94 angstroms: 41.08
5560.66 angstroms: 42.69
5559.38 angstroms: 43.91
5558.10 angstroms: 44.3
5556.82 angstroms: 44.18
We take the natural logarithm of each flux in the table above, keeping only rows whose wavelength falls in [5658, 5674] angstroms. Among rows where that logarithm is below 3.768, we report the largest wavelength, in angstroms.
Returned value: 5673.18 angstroms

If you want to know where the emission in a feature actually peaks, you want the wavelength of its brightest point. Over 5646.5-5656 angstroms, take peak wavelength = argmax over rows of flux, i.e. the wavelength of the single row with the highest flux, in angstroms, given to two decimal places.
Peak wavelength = 5648.41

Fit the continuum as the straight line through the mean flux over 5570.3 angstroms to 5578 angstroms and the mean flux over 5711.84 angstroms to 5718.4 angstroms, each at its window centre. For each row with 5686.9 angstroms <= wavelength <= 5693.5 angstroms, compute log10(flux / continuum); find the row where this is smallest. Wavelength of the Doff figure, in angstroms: 5692.81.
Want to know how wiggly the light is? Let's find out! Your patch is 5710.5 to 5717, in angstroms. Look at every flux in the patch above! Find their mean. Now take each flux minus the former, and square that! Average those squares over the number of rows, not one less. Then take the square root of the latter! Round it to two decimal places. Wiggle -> 0.90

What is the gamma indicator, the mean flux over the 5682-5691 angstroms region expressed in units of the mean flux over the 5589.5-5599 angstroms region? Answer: 1.02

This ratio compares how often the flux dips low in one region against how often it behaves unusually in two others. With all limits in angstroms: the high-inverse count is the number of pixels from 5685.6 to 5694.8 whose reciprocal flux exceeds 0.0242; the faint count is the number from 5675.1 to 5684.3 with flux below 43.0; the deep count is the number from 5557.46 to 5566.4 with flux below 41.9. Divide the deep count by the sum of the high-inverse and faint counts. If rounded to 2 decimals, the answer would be 0.80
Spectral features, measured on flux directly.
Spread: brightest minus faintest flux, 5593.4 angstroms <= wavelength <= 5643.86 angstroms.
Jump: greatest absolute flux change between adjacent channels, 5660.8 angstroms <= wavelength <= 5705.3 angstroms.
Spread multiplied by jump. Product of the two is 6.4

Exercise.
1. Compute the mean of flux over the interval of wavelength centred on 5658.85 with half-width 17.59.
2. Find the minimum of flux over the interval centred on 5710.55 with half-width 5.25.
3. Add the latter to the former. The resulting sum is 82.7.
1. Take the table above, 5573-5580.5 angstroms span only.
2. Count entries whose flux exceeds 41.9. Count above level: 6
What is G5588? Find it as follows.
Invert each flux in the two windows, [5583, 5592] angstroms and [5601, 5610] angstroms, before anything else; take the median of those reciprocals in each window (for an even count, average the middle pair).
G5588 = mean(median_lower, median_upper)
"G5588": 0.0236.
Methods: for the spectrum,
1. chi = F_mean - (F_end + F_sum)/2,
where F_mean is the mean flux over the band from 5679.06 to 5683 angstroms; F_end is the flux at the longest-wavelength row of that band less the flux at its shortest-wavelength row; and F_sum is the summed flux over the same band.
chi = -21.3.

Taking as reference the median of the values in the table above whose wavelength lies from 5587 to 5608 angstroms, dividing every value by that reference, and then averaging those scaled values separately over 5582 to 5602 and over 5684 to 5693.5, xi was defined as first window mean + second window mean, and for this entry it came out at 2.01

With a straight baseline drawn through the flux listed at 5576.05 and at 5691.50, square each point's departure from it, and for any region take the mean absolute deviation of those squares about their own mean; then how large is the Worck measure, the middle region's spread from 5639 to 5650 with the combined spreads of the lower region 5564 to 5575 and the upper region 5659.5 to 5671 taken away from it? -4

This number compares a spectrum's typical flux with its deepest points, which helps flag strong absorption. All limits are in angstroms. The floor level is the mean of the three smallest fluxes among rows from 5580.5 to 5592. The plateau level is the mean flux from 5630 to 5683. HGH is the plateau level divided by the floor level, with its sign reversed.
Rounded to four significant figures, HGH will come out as -1.019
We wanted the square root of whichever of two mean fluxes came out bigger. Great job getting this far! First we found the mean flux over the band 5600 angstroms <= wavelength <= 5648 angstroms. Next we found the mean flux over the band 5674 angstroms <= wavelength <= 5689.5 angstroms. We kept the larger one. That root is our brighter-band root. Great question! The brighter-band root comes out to 6.55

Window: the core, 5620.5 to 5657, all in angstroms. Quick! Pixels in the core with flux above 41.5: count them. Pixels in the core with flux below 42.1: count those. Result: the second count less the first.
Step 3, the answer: 0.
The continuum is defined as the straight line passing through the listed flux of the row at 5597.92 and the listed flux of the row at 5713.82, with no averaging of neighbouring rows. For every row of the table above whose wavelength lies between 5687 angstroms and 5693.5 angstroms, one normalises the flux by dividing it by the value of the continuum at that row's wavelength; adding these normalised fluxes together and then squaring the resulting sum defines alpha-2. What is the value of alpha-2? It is 24.7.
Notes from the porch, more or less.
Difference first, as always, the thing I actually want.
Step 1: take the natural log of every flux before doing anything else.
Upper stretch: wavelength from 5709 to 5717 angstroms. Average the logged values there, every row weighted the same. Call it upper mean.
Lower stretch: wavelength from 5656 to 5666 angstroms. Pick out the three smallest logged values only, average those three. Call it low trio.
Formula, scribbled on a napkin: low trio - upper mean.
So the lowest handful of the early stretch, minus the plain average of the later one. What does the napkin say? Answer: -0.070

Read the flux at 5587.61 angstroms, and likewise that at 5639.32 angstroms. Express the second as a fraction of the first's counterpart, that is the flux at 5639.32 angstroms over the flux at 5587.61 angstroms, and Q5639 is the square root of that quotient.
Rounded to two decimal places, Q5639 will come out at 0.98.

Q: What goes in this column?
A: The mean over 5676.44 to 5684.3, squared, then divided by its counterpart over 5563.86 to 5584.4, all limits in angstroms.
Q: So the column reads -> 43.6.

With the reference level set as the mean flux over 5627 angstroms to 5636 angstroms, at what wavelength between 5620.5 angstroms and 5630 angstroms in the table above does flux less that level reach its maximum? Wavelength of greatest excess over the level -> 5627.64 angstroms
